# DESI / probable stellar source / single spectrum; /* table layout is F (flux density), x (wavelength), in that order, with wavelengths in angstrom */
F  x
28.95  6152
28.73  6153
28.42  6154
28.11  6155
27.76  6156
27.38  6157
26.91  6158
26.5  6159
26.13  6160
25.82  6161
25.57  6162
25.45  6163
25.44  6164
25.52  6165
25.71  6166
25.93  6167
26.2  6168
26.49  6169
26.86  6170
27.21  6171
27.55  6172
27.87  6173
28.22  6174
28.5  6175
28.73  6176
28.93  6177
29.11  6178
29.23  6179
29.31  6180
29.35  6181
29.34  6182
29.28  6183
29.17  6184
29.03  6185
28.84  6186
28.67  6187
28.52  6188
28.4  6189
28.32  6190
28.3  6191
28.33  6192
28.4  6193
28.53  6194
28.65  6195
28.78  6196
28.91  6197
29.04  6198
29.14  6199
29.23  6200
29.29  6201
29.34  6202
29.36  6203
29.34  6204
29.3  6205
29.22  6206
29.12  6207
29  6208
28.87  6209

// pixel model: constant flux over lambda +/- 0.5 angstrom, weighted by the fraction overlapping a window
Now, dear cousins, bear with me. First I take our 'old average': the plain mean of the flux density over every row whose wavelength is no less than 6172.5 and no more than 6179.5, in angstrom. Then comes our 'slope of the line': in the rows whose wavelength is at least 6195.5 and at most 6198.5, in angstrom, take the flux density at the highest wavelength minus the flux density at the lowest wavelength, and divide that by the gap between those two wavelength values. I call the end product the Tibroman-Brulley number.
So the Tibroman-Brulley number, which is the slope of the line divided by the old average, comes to 0.0045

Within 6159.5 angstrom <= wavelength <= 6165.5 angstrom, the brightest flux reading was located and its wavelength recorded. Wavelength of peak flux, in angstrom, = 6160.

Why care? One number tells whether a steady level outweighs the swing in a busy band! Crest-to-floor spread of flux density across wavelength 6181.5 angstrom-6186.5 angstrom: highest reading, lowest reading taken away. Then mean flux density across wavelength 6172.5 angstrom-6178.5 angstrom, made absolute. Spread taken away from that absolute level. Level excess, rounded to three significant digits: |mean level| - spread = 28.1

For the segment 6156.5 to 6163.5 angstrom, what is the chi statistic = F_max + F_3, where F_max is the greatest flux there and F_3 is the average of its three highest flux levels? 54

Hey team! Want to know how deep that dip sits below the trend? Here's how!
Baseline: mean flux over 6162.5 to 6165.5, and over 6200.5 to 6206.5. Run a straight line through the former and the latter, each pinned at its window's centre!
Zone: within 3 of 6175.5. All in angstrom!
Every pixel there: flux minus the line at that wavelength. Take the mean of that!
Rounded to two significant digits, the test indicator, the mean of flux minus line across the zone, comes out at 2.0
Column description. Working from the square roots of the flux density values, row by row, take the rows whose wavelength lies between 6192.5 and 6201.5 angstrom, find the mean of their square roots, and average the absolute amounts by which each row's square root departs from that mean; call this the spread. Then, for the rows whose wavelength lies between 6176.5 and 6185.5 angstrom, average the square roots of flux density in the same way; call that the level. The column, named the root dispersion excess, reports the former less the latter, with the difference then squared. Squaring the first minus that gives 28.9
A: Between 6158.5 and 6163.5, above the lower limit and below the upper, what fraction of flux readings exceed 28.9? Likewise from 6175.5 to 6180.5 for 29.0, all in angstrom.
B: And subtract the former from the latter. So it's 0.60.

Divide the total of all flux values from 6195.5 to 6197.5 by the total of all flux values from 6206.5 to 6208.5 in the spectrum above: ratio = 0.99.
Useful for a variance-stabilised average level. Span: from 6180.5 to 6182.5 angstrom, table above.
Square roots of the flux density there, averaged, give 5.42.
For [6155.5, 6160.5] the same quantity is 5.19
